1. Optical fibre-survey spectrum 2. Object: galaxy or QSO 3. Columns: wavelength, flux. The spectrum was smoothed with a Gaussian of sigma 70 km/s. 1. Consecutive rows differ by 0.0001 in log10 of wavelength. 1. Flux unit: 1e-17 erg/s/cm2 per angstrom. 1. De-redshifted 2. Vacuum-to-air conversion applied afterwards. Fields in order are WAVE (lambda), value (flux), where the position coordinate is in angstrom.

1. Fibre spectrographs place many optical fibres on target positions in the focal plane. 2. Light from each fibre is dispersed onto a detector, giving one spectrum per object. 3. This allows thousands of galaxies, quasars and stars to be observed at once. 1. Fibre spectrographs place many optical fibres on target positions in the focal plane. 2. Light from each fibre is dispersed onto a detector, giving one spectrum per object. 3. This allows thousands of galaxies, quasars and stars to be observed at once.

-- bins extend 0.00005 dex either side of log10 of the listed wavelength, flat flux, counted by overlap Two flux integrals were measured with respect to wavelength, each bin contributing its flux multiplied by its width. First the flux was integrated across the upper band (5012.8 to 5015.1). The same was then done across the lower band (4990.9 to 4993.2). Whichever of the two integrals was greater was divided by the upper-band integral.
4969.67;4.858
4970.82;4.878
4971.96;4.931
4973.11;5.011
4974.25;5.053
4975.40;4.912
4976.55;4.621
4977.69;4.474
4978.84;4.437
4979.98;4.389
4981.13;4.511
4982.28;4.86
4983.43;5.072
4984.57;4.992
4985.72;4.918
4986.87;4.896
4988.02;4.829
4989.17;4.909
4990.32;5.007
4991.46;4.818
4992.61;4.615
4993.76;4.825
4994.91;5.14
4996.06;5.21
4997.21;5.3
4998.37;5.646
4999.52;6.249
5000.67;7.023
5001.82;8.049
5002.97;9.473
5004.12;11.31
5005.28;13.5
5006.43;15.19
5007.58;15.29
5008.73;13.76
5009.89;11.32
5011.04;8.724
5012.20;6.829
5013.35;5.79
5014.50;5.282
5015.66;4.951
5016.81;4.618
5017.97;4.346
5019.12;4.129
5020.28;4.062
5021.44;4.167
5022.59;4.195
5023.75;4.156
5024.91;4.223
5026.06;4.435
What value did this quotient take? 1.00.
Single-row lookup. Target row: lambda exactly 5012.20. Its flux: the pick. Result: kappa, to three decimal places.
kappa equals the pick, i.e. 6.829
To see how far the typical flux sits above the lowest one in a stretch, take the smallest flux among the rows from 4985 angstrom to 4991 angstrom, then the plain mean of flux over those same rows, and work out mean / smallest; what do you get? 1.02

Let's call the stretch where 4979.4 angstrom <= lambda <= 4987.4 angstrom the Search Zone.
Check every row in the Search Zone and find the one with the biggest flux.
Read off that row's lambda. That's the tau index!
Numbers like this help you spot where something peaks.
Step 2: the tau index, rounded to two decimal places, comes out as 4983.43 angstrom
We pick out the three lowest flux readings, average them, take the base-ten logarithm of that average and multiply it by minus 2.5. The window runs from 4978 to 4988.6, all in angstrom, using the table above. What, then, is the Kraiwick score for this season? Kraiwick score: -1.62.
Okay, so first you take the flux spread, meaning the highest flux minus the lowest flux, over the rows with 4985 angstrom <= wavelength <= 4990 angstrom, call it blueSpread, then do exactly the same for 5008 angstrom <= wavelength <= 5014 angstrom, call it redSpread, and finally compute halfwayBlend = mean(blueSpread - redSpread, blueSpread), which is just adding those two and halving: -3.9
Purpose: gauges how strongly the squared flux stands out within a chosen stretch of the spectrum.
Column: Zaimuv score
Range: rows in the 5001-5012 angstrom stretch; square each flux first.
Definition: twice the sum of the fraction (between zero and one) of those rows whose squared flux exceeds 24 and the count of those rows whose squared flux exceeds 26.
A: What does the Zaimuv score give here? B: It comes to 20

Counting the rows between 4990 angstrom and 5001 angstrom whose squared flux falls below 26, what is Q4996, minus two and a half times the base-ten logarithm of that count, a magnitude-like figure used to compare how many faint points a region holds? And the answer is -1.5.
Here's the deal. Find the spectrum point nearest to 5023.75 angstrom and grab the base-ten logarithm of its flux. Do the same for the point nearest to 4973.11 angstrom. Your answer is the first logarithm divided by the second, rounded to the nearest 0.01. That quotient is 0.88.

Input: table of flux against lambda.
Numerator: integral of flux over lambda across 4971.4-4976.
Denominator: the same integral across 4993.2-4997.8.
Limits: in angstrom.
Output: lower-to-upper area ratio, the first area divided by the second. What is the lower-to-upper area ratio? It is 1.0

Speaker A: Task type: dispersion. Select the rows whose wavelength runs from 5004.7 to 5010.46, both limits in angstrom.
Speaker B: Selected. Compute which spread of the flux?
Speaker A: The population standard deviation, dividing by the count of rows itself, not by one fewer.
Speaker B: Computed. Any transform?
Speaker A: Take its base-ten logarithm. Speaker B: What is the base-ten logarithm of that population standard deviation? 0.16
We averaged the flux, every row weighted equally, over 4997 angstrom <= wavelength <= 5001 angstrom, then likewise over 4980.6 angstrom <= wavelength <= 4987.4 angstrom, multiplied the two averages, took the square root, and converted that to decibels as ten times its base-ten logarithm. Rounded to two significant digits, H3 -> 7.4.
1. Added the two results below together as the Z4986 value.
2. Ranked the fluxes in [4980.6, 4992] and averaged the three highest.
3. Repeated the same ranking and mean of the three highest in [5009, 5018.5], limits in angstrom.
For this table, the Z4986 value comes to 14.0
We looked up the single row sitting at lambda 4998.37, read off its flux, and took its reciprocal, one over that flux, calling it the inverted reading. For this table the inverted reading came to 0.177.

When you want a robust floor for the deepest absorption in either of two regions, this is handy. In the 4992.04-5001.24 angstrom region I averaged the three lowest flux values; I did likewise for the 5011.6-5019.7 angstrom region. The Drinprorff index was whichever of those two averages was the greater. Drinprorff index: 4.9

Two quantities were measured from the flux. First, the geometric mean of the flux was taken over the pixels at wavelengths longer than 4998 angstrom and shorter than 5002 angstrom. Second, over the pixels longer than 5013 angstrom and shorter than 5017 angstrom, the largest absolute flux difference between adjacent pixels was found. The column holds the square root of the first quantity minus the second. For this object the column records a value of 2.08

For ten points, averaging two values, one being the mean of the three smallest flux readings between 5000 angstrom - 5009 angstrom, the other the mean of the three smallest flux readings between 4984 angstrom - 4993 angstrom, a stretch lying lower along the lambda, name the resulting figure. 6.5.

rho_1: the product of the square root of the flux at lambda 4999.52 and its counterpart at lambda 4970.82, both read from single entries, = 5.5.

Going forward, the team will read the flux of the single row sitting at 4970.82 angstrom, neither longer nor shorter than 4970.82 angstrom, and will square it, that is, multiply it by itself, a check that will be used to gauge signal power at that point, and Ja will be 24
